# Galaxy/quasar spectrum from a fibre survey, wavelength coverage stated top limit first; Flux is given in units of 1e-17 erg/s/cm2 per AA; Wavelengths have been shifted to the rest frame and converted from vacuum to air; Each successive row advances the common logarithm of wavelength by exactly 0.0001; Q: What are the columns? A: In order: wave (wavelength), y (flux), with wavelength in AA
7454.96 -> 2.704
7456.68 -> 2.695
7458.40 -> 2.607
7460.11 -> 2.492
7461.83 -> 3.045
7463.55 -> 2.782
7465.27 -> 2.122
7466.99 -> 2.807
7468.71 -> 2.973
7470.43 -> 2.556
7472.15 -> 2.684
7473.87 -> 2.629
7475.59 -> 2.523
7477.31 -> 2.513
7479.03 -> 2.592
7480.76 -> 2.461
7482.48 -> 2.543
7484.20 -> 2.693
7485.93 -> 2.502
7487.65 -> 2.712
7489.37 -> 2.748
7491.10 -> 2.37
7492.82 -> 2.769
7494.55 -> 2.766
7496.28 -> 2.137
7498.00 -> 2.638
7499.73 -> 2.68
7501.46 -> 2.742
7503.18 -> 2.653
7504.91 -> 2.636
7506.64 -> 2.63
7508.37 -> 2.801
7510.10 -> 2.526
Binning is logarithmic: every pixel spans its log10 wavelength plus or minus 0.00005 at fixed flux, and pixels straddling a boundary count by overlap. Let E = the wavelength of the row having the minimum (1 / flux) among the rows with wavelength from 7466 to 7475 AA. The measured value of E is 7468.71 AA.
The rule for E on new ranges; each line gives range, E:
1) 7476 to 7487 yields 7484.20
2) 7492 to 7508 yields 7492.82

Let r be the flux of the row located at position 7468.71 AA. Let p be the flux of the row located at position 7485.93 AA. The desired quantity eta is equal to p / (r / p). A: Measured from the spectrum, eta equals 2.11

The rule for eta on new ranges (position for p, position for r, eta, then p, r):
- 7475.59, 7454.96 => 2.35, 2.523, 2.704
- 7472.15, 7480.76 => 2.93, 2.684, 2.461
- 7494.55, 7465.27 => 3.61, 2.766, 2.122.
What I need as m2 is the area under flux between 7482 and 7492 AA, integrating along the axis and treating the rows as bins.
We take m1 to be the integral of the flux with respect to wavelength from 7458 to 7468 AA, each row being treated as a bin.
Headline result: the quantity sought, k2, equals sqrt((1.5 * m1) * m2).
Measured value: 32.1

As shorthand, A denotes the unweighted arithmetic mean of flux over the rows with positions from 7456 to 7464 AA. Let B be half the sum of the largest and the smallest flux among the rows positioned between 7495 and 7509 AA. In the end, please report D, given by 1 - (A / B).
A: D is -0.103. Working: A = 2.72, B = 2.47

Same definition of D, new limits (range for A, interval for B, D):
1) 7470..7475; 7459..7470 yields -0.015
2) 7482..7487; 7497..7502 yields 0.041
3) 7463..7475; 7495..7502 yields -0.086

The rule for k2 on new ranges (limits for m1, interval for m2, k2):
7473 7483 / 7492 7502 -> 31.6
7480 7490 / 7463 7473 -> 32.2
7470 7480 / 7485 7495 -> 32.0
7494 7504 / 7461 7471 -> 32.5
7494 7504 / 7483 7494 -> 33.6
